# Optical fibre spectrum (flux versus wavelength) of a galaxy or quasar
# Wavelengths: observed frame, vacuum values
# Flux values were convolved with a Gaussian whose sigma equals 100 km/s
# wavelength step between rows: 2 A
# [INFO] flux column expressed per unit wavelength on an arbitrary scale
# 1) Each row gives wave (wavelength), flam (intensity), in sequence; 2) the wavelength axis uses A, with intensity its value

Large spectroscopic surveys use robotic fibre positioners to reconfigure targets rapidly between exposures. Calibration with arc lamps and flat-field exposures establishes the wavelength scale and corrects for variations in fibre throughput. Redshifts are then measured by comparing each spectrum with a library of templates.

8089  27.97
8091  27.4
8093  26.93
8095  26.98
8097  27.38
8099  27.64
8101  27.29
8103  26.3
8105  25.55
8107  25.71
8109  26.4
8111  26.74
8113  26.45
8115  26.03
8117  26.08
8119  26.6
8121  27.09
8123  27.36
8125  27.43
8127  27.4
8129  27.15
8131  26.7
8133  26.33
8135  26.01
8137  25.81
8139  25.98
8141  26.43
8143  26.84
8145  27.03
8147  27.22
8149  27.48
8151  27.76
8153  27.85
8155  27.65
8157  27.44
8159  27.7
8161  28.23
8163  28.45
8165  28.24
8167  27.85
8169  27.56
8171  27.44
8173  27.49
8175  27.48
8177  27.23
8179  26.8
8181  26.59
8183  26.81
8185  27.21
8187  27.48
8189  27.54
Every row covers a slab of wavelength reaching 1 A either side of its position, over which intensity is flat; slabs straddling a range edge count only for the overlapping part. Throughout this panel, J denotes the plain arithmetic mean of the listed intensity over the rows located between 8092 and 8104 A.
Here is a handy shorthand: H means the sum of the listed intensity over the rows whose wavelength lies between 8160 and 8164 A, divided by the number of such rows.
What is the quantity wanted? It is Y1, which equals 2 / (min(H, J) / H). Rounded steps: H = 28.3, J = 27.1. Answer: 2.09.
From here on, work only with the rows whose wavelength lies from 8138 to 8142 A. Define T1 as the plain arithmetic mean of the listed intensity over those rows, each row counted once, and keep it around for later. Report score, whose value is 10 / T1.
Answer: 0.382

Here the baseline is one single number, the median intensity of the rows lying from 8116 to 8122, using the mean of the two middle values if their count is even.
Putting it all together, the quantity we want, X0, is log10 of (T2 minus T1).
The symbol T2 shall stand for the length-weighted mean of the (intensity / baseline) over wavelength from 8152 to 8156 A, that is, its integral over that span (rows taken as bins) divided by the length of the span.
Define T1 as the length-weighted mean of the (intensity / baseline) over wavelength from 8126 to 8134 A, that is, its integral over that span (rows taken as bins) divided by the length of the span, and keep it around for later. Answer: -1.49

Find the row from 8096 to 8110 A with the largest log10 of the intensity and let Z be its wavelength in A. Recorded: 8099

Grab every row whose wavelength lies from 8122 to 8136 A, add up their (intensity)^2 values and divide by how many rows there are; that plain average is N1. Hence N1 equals 725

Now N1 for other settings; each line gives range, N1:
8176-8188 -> 730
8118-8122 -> 721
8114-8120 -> 688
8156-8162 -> 772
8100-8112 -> 694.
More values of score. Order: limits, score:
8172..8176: 0.364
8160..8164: 0.353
